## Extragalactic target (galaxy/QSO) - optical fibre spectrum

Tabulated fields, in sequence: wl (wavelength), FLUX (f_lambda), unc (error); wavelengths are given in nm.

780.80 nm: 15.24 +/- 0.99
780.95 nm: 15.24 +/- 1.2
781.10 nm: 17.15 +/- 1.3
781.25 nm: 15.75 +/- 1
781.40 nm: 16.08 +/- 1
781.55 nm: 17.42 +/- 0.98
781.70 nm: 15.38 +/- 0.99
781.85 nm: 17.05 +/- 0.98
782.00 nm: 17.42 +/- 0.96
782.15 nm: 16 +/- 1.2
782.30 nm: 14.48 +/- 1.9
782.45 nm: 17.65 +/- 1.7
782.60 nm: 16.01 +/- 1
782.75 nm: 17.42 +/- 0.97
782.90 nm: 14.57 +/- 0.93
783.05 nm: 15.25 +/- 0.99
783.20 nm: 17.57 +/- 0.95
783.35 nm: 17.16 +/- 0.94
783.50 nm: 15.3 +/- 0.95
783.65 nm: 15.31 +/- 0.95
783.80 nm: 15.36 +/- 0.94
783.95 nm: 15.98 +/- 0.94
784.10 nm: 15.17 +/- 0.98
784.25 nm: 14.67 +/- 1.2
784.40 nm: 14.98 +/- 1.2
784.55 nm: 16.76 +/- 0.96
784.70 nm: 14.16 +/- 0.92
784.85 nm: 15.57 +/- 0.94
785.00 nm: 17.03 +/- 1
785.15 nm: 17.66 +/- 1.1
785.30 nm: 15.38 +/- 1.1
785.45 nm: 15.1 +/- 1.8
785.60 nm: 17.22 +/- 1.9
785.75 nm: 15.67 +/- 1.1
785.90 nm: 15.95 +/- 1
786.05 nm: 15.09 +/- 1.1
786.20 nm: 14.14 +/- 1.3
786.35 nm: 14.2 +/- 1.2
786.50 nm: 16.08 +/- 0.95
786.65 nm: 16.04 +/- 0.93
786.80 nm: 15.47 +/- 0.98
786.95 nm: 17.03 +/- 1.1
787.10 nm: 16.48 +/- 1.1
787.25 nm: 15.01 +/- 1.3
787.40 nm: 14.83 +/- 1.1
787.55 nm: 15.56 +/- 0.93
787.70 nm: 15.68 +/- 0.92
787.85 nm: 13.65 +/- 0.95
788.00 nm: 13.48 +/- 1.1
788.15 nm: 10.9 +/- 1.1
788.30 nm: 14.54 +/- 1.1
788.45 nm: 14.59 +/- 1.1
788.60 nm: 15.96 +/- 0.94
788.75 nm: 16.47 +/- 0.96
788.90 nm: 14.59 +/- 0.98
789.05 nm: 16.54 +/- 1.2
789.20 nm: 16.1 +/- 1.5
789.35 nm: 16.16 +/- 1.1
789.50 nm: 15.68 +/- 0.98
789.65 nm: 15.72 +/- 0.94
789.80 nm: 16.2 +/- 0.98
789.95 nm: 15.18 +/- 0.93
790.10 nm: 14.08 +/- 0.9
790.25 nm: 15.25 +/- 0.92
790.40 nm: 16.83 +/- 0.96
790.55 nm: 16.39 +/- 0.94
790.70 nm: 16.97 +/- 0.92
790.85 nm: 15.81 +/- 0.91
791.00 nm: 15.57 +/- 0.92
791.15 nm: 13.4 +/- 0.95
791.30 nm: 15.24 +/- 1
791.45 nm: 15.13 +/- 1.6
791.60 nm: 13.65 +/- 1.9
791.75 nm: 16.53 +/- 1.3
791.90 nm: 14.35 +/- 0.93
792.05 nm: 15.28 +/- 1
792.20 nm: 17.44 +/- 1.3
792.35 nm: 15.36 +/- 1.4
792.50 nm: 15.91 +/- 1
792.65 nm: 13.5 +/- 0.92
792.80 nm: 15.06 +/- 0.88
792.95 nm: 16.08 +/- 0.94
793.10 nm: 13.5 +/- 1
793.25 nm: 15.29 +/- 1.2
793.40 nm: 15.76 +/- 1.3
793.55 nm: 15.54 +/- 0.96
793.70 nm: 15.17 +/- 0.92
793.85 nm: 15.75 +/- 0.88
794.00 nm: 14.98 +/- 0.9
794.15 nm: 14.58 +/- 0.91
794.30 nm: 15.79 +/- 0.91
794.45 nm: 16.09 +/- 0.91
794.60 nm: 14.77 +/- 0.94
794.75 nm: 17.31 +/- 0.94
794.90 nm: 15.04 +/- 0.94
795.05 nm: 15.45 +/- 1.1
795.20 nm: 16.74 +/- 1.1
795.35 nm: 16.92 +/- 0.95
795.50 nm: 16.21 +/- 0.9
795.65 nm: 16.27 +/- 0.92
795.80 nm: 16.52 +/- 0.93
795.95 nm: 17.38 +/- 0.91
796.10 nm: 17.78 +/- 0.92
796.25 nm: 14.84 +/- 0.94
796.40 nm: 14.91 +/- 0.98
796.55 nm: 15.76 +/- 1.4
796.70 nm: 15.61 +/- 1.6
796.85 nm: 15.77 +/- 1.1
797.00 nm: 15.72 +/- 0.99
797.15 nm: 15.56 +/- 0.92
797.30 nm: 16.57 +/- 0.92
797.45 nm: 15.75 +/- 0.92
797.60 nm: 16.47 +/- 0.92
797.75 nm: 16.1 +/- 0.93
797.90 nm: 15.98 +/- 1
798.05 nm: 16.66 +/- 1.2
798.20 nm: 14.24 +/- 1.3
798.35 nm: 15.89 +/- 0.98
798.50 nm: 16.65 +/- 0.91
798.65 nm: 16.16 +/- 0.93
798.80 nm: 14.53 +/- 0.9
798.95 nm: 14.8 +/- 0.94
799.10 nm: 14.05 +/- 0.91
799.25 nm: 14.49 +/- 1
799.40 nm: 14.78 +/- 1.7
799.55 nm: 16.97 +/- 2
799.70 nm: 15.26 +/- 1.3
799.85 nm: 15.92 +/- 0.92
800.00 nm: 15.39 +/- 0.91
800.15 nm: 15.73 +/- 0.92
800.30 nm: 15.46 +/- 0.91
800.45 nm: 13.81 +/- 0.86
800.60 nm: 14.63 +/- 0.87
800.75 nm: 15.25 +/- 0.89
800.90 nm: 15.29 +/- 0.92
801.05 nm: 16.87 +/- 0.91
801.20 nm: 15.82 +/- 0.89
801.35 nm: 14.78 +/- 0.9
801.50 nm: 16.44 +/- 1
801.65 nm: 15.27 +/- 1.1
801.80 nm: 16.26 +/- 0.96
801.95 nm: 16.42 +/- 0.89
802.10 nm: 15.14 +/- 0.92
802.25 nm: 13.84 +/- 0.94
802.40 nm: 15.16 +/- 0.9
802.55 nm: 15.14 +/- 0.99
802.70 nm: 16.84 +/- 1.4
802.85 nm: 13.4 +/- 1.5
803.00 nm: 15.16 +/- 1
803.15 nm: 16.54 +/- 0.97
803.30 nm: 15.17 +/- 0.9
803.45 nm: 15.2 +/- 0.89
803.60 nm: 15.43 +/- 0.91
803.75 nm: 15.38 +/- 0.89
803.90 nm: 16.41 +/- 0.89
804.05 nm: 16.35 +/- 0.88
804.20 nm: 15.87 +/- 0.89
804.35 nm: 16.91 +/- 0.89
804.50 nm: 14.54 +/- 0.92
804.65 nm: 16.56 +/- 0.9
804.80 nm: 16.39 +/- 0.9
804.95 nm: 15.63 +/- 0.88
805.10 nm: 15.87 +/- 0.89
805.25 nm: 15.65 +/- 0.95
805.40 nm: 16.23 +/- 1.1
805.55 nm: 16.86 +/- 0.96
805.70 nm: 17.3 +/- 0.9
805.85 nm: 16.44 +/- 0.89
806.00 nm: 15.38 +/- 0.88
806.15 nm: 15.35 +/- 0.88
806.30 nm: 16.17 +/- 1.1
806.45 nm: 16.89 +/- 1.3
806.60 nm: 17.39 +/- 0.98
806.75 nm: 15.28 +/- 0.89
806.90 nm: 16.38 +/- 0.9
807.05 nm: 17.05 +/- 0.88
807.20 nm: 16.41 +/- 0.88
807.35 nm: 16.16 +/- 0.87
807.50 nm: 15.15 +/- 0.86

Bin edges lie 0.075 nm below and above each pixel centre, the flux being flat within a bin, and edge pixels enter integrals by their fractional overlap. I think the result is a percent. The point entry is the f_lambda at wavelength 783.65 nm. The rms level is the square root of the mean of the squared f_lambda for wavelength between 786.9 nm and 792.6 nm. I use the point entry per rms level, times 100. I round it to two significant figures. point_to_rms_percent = 99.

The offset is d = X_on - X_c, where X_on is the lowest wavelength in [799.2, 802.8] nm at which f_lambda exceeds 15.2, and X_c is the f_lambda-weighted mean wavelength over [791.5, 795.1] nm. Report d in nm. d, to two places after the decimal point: 6.22 nm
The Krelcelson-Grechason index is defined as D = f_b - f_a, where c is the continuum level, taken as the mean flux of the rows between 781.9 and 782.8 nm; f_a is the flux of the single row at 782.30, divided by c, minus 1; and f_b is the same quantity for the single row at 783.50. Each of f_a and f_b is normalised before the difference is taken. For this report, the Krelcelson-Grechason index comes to 0.050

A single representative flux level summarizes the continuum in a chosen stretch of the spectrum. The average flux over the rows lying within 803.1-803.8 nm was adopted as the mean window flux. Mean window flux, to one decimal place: 15.5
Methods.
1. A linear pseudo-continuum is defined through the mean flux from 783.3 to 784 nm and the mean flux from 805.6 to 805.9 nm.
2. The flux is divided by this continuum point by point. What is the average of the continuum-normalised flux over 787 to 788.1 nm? 0.934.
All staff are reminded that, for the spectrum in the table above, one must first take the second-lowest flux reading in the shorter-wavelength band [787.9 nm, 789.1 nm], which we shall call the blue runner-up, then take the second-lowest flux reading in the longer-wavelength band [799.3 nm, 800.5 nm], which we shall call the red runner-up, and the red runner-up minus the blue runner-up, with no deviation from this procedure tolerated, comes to 1.3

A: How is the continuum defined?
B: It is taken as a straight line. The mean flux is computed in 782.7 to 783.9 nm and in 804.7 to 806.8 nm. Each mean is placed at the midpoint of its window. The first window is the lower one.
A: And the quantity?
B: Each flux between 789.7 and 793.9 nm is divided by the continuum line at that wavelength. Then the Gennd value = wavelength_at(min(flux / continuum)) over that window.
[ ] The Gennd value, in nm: 791.15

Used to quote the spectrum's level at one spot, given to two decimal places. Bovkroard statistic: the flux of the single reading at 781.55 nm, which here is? 17.42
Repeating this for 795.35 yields 16.92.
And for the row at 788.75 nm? 16.47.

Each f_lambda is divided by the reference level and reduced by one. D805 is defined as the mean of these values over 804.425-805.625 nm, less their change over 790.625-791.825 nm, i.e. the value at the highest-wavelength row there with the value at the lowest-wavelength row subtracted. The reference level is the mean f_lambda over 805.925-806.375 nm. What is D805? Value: 0.049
